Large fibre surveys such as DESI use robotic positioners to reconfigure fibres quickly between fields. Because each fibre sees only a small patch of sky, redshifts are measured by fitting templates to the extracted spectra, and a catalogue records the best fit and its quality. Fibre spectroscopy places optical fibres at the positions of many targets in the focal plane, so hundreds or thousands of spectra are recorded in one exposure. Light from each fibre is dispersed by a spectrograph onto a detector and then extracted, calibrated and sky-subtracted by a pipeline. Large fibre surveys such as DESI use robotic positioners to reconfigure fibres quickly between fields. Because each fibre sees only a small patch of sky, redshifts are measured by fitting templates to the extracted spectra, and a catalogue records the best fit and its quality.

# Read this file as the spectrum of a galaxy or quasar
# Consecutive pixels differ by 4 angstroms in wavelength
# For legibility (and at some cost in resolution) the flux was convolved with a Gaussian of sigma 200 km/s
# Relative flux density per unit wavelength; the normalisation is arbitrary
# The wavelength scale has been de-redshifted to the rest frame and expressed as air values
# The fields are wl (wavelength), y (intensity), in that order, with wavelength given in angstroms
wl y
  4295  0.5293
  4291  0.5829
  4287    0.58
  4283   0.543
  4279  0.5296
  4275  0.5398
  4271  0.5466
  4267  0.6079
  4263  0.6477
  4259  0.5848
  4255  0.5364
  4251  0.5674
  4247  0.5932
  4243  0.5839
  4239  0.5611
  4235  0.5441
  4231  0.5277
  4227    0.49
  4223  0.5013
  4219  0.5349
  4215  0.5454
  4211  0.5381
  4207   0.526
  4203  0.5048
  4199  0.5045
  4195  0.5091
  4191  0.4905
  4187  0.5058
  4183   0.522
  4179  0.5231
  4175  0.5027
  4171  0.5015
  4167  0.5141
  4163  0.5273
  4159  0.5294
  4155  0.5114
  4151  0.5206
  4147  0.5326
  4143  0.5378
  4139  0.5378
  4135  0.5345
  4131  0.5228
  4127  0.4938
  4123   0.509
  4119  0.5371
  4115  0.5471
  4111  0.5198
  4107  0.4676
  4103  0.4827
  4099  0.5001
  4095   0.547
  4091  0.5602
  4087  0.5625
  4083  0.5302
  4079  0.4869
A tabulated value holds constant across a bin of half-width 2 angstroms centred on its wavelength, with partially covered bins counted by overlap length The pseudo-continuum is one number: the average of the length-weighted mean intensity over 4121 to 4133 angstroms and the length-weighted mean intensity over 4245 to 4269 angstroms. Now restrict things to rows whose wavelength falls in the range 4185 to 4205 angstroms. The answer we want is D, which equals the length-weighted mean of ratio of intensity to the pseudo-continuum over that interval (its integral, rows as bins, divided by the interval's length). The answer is 0.92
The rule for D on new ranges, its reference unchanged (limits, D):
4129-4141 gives 0.97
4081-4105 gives 0.97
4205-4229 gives 0.95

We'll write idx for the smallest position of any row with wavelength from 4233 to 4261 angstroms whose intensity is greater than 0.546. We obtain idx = 4239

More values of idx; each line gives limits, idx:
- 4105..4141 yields 4115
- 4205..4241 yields 4239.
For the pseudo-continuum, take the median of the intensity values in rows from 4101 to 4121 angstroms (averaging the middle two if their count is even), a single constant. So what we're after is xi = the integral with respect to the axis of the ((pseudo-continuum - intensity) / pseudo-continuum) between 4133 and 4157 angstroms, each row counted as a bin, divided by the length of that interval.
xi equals -0.018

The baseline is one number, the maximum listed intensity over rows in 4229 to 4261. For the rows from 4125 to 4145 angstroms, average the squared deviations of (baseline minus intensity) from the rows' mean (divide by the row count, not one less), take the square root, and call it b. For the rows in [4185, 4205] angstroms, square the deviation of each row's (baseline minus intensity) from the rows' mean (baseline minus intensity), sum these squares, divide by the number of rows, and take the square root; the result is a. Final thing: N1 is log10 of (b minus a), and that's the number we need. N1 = -1.99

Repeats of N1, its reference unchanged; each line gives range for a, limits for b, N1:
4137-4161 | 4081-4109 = -1.59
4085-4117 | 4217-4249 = -4.21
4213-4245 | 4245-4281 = -2.06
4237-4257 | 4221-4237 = -2.78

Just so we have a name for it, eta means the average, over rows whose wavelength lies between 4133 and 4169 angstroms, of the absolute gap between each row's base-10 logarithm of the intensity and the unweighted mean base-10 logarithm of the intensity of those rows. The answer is 0.007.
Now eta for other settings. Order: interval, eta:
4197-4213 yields 0.011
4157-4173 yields 0.009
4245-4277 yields 0.023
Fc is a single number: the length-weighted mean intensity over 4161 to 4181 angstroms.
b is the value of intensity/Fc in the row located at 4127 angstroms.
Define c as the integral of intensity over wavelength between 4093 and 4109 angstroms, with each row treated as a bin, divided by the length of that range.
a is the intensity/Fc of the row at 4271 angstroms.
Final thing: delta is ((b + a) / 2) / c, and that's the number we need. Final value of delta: 2.03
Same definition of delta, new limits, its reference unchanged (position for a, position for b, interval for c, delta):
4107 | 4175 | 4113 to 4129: 1.81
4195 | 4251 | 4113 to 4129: 2.01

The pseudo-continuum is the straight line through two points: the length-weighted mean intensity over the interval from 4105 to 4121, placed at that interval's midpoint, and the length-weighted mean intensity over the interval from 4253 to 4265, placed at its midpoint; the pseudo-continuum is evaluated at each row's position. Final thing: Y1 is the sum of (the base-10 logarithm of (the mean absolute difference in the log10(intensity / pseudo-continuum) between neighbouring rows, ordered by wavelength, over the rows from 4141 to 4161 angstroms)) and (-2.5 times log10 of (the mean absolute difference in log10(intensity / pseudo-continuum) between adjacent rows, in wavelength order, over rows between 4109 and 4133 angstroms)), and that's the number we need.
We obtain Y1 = 2.33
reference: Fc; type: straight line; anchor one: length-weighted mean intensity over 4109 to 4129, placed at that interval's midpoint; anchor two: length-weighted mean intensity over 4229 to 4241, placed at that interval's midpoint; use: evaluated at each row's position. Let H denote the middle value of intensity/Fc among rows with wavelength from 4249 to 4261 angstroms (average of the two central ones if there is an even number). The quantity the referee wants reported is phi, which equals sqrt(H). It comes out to 1.02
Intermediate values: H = 1.04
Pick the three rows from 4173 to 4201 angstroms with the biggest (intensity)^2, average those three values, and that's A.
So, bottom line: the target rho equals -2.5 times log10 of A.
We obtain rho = 1.43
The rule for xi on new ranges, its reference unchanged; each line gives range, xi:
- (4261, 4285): -0.095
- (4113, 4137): -0.008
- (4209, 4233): -0.006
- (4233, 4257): -0.086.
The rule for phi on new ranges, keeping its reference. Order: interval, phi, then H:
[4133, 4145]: 1.01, 1.02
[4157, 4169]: 1.00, 0.99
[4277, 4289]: 0.99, 0.98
